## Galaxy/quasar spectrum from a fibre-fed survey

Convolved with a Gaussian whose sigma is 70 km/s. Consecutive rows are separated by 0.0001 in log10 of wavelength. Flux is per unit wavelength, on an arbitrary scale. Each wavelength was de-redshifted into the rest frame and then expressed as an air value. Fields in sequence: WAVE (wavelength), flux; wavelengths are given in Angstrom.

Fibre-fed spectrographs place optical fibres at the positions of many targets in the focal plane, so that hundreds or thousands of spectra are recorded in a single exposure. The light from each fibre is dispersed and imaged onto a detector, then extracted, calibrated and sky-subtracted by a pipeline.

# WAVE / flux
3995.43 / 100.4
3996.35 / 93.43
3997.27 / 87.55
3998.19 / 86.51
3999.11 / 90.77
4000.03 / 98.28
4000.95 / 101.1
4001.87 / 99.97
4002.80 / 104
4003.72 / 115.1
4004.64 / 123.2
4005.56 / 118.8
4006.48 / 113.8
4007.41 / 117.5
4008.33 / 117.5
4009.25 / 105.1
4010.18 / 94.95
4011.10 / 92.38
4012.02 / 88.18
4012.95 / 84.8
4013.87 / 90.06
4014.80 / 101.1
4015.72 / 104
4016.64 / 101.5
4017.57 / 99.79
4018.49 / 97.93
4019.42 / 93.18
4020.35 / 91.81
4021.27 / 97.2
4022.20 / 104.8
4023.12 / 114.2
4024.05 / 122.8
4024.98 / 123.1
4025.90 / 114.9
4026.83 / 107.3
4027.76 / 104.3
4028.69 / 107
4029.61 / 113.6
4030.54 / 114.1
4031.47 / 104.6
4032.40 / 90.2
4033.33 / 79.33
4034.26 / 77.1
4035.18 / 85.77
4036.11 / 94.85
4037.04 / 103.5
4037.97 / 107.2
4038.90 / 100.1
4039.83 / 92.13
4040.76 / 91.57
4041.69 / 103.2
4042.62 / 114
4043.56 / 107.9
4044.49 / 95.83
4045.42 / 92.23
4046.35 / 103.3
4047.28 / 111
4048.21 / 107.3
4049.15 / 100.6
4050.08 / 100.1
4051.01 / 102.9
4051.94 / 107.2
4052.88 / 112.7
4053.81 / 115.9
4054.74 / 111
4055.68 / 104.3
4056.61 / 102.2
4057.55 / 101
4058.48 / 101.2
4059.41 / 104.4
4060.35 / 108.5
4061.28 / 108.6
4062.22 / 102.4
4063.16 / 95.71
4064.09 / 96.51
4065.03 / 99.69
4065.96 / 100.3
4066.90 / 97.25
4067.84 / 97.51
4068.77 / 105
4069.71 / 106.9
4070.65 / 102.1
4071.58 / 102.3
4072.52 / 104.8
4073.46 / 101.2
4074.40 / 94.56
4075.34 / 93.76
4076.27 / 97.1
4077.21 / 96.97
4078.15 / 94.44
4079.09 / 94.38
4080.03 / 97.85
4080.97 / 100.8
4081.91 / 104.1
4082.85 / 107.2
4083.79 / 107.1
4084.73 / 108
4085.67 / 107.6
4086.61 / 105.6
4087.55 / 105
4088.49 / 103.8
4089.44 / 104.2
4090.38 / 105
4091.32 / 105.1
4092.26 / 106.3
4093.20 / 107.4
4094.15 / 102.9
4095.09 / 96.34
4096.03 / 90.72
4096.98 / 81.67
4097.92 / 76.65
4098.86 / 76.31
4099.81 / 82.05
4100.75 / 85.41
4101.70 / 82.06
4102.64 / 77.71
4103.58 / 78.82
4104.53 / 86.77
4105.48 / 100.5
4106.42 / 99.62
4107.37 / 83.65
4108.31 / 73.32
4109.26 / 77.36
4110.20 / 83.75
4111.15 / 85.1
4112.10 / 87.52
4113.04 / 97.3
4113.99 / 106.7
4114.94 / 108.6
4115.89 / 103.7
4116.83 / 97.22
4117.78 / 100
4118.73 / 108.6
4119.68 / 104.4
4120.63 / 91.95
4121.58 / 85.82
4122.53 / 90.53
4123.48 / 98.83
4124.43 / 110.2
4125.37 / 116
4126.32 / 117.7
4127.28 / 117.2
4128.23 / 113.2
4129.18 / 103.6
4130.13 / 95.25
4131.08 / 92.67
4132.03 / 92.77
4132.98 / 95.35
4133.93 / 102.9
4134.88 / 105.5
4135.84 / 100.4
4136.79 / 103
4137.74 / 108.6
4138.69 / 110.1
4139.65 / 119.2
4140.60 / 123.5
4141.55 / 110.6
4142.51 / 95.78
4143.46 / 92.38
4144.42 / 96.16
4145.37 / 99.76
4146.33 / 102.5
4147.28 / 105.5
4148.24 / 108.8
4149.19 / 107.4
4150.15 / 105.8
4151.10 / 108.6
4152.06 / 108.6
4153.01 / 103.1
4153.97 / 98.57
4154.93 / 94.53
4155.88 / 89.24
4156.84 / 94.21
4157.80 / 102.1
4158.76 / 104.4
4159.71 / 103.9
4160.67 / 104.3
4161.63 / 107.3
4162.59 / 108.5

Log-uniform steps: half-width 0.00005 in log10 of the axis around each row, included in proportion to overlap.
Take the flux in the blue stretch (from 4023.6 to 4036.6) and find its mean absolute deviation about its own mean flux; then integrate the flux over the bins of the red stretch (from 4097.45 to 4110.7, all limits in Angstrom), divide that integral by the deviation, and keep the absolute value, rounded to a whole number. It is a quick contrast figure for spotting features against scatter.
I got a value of 89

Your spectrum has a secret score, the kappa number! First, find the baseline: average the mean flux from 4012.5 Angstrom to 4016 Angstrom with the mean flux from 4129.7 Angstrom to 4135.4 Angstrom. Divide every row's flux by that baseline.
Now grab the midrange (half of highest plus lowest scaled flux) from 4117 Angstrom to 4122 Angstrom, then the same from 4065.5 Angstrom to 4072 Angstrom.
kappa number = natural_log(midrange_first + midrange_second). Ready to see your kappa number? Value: 0.73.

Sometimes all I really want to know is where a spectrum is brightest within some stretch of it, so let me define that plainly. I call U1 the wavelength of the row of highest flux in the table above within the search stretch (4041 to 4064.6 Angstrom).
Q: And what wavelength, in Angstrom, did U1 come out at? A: 4053.81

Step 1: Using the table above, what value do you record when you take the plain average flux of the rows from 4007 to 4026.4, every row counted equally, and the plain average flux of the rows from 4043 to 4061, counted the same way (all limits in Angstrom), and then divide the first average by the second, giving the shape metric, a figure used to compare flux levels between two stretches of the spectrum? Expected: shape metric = 0.98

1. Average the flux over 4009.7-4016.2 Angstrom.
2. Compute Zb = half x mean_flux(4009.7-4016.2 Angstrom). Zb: 47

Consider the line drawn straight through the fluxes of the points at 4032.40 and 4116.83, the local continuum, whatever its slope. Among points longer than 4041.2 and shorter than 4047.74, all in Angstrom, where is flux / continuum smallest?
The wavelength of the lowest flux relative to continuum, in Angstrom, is 4045.42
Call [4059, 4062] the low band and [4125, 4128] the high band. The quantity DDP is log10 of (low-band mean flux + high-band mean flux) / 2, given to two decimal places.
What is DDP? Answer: 2.05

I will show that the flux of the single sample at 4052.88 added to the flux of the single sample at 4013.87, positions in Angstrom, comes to 203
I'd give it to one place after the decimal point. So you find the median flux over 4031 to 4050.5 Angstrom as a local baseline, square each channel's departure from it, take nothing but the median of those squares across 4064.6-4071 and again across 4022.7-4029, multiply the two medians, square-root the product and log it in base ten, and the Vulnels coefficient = 1.6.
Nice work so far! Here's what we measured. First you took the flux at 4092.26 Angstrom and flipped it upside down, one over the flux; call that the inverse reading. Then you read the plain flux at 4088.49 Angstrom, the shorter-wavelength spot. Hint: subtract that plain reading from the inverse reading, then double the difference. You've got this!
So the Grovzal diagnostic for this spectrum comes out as -208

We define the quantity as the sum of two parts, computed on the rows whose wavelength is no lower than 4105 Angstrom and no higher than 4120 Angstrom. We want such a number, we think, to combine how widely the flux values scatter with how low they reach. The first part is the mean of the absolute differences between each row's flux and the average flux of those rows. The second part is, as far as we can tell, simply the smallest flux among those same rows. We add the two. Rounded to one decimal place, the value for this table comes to 83.1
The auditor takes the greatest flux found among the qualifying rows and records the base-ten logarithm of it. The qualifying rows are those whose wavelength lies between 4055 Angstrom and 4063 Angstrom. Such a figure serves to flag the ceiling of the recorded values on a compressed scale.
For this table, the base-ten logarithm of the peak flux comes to 2.04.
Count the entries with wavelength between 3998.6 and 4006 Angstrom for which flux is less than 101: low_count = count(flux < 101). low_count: 3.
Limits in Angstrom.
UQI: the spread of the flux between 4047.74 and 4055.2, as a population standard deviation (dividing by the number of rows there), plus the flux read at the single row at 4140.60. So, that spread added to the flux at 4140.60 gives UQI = 129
